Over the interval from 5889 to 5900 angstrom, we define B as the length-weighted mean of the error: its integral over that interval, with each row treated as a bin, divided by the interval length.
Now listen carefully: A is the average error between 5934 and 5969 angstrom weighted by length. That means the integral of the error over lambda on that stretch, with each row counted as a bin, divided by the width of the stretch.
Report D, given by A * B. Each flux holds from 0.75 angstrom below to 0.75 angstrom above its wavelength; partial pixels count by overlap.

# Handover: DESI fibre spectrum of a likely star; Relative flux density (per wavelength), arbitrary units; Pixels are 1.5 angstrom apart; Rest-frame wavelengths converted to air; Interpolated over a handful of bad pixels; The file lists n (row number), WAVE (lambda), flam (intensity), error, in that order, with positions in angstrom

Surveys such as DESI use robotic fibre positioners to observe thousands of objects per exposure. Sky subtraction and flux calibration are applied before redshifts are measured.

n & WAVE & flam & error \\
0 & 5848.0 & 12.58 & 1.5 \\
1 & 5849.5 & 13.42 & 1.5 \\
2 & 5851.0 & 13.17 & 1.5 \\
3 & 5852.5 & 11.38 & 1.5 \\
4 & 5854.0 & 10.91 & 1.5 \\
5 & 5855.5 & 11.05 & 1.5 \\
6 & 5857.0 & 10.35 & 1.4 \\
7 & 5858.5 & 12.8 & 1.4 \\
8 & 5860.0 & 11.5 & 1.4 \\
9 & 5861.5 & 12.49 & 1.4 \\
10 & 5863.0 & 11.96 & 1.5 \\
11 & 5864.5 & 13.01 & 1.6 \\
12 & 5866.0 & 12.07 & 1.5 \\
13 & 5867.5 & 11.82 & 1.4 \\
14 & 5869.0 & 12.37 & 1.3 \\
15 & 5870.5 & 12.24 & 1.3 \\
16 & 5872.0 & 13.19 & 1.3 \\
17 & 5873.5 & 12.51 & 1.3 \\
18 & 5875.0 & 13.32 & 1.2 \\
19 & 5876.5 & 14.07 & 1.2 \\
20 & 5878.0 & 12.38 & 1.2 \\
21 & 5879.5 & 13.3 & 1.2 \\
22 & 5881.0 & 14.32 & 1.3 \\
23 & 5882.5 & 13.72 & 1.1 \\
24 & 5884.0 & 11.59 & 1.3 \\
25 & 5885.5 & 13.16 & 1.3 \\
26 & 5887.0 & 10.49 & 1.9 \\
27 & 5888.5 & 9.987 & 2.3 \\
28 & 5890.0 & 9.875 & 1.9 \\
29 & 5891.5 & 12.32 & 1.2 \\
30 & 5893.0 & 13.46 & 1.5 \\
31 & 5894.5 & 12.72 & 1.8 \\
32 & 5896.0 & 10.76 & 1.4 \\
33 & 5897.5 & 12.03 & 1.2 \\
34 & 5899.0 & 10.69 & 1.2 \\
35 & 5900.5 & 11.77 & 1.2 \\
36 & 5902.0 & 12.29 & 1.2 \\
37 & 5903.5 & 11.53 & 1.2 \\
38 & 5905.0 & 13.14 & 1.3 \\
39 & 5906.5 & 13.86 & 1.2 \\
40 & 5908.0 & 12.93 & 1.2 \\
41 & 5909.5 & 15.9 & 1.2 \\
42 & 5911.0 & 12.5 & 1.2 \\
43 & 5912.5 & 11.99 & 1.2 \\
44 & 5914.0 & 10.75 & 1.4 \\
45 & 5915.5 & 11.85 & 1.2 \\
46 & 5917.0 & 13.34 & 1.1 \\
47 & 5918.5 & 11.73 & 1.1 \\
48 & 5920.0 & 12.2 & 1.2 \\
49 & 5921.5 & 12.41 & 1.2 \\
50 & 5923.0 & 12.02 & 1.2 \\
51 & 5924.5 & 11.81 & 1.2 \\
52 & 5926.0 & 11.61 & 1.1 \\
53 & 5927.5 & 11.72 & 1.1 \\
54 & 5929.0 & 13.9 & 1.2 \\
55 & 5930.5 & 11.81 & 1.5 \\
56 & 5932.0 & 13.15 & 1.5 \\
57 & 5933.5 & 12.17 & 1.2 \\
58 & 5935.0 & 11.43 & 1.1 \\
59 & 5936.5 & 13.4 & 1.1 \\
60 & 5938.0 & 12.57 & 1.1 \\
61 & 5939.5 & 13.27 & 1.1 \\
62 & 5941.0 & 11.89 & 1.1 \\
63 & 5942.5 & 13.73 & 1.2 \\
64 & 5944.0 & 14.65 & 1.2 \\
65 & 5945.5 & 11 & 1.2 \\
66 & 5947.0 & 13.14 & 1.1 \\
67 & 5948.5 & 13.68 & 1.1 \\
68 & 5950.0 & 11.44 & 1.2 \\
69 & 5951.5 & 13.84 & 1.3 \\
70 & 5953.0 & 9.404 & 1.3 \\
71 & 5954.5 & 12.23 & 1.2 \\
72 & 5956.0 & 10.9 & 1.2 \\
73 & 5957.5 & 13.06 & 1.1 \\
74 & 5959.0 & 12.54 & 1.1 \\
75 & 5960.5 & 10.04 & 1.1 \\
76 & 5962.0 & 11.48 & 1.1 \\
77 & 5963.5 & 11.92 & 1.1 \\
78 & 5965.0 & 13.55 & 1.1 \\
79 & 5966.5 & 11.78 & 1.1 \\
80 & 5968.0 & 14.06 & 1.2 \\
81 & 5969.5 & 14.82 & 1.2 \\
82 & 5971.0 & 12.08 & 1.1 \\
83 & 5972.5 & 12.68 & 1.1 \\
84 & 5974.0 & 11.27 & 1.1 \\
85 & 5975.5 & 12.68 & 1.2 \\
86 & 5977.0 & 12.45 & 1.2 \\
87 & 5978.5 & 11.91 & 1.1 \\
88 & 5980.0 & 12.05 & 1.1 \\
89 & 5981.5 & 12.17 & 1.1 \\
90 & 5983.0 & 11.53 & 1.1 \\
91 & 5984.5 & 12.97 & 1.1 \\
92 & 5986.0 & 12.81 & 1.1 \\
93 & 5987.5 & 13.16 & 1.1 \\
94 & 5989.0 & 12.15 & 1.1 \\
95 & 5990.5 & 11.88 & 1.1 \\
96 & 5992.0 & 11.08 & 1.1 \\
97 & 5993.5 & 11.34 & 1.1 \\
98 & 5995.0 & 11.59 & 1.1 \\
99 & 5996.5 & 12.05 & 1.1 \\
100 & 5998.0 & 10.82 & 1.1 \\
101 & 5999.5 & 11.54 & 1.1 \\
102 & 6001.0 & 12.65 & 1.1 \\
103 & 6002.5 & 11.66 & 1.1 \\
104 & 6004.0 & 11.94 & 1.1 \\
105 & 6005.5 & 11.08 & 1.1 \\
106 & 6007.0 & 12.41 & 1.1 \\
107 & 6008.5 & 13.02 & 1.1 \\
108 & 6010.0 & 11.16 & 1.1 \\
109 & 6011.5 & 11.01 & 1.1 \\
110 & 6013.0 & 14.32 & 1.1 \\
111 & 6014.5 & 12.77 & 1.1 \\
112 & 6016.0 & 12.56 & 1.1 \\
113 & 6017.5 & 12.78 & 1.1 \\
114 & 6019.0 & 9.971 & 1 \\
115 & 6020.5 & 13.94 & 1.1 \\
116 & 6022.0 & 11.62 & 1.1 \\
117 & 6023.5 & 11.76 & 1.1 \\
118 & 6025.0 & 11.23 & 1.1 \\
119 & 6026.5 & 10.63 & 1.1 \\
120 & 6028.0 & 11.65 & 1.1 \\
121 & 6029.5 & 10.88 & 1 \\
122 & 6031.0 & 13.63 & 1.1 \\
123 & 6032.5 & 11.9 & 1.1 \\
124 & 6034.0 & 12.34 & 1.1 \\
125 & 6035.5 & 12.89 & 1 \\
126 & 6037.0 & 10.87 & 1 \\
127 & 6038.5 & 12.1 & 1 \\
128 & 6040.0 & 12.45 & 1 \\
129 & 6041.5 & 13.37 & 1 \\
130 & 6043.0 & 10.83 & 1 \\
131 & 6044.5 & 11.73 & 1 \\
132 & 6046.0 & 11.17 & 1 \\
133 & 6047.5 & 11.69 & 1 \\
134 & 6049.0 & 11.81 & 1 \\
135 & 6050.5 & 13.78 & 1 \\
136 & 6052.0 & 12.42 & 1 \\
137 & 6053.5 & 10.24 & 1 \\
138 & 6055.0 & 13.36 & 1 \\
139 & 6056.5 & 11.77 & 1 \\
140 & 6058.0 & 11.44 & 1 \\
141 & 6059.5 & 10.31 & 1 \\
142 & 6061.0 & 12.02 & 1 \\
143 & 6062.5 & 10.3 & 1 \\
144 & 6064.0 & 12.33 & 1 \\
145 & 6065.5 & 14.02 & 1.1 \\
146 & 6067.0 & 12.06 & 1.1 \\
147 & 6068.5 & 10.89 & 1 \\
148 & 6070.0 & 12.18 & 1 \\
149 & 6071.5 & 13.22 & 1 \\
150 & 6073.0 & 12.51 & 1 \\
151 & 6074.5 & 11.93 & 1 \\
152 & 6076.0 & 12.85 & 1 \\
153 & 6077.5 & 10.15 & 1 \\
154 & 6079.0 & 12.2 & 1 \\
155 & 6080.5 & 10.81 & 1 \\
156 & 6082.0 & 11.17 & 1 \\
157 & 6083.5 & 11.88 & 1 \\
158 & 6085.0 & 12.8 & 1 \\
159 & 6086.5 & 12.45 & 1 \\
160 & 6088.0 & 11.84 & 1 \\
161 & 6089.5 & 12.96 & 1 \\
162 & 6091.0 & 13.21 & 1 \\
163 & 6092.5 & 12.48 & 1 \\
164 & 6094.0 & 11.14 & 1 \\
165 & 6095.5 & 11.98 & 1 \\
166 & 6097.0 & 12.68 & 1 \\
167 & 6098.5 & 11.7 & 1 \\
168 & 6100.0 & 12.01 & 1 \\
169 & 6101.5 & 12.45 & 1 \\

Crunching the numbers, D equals 1.7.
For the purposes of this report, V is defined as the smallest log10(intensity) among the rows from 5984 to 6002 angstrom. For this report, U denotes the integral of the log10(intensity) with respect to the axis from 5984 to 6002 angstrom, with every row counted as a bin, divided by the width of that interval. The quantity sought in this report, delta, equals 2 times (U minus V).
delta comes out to 0.087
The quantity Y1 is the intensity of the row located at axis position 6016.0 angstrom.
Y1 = 12.56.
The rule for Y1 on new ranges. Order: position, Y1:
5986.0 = 12.81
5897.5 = 12.03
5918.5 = 11.73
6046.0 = 11.17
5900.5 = 11.77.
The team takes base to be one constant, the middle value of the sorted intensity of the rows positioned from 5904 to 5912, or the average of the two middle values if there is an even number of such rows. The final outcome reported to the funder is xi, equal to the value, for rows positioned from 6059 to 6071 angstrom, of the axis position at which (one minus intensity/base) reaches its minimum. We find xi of 6065.5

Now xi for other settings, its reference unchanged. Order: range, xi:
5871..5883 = 5881.0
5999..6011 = 6008.5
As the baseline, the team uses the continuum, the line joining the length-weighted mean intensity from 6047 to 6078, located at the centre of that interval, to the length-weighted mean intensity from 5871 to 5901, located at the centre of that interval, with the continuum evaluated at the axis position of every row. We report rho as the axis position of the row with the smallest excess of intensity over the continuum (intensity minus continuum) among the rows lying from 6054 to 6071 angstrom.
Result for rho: 6062.5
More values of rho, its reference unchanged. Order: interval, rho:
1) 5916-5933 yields 5926.0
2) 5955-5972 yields 5960.5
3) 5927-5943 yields 5935.0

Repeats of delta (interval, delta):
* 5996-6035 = 0.156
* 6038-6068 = 0.131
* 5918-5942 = 0.065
